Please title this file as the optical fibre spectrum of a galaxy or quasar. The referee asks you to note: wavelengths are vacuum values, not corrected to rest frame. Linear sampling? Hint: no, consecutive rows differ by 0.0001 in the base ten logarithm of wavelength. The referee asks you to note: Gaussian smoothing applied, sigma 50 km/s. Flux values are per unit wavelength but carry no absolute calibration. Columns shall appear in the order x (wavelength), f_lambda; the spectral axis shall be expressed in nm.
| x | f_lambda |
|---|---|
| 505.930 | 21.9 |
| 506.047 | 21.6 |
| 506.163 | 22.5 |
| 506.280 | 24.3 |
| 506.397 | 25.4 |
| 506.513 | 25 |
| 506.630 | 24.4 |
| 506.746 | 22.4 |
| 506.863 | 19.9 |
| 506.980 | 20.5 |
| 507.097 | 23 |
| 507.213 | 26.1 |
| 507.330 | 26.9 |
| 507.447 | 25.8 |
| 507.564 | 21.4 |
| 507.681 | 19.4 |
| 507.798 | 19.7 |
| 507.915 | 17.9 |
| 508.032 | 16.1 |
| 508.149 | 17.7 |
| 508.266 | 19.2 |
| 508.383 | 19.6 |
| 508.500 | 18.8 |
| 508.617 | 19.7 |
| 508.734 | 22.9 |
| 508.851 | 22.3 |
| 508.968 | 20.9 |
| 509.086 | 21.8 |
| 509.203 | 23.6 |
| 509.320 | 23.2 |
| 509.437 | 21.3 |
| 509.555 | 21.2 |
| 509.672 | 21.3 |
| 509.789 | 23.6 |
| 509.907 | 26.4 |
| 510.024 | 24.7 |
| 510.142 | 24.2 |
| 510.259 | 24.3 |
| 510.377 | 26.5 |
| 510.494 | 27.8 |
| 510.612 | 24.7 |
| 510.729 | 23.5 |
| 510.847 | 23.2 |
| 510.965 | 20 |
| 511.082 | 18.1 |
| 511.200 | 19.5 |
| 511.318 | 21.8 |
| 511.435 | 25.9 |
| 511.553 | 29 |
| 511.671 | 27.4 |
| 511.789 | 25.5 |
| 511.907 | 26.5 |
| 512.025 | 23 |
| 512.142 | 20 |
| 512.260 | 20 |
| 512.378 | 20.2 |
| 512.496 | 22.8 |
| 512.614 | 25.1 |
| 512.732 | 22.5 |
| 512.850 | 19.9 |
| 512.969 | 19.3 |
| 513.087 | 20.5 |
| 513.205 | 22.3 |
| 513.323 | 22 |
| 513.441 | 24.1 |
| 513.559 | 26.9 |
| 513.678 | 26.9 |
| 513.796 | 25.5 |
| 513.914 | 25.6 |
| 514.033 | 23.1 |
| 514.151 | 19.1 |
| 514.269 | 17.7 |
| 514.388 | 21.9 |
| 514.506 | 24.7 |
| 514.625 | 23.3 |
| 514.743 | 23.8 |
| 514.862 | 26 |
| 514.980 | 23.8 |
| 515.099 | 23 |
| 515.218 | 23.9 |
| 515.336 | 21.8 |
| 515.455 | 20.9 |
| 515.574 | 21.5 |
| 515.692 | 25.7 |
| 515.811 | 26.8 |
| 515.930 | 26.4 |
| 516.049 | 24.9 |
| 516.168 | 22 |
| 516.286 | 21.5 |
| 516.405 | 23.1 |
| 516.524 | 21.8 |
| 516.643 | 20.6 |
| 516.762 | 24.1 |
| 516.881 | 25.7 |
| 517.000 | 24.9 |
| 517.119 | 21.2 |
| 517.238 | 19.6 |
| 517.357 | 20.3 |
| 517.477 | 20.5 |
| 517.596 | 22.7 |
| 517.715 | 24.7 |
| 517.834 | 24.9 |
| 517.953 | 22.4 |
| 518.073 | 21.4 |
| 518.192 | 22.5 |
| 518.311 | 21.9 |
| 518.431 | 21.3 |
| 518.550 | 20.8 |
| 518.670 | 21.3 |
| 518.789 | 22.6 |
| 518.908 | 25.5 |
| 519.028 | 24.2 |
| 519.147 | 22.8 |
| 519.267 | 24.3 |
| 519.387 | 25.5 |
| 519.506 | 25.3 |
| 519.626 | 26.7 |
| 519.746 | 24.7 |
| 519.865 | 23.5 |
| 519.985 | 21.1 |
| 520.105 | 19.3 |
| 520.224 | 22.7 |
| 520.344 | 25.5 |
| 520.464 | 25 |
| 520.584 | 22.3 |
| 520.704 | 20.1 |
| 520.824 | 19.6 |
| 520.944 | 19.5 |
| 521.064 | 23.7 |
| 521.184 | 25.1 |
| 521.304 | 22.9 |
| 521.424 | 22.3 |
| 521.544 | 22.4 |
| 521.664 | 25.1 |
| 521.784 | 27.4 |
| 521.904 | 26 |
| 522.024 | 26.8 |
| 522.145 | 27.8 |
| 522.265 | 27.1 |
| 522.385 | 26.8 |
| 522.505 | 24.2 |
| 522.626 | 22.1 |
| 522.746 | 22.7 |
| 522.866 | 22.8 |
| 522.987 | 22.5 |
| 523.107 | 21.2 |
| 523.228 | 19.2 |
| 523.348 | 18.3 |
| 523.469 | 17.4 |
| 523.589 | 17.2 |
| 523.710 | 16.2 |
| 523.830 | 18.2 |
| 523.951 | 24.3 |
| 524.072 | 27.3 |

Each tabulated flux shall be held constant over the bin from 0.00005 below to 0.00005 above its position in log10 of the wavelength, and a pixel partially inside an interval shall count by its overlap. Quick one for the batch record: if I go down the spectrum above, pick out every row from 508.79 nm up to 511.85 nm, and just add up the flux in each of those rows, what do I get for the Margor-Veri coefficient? 612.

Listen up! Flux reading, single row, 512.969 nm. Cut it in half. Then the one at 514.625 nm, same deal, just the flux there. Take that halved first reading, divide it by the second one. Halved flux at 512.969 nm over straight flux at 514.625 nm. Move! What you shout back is 0.41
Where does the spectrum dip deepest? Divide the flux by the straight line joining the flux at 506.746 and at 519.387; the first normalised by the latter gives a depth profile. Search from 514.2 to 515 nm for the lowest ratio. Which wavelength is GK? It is 514.269 nm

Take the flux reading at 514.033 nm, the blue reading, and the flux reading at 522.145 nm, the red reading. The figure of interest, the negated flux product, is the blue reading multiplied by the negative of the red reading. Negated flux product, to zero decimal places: -642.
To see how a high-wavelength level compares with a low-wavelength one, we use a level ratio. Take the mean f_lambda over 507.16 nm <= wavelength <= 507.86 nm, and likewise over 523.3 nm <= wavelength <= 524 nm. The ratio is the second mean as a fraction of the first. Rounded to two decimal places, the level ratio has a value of 0.80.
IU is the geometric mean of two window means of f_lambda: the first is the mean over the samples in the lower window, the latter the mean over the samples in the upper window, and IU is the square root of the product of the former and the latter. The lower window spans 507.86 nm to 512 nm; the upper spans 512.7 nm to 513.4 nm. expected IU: 21.8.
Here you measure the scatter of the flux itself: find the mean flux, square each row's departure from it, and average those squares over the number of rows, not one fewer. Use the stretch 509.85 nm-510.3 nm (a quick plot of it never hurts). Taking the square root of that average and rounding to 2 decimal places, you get 0.89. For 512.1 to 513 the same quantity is 1.89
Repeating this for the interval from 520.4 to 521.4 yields 2.16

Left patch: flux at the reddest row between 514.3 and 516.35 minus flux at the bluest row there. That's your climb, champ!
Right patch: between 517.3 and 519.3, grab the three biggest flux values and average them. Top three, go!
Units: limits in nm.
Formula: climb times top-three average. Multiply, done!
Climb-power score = -10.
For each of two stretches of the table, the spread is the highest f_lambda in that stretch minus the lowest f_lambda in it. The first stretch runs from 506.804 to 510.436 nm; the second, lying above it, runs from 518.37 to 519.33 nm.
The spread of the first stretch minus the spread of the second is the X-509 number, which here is 6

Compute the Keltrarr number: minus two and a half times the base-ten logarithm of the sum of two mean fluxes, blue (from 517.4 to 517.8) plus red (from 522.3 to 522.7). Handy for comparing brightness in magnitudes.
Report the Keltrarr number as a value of -4.18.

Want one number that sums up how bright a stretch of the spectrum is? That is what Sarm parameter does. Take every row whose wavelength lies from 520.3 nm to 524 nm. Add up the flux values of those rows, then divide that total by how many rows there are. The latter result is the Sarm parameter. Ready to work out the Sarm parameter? 22.6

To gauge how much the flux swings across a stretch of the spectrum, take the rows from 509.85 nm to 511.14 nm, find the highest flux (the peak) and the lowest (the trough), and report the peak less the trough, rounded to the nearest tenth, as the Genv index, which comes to 9.7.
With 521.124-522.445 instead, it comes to 5.5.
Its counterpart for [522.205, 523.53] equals 9.7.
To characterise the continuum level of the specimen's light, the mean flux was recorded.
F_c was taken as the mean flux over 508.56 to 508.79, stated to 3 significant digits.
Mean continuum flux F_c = 21.3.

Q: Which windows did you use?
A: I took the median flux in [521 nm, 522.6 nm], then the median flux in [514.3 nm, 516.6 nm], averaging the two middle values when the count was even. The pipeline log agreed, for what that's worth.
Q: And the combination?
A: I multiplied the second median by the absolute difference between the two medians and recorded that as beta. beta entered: 42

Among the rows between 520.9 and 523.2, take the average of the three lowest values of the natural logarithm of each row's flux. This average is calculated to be 3.04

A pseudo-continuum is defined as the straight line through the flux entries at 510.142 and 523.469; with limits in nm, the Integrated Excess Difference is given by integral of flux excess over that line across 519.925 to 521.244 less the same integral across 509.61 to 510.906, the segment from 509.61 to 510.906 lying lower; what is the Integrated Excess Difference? 4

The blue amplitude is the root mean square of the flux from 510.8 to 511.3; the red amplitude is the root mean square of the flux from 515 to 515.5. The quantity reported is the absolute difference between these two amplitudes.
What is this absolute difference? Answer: 2.1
